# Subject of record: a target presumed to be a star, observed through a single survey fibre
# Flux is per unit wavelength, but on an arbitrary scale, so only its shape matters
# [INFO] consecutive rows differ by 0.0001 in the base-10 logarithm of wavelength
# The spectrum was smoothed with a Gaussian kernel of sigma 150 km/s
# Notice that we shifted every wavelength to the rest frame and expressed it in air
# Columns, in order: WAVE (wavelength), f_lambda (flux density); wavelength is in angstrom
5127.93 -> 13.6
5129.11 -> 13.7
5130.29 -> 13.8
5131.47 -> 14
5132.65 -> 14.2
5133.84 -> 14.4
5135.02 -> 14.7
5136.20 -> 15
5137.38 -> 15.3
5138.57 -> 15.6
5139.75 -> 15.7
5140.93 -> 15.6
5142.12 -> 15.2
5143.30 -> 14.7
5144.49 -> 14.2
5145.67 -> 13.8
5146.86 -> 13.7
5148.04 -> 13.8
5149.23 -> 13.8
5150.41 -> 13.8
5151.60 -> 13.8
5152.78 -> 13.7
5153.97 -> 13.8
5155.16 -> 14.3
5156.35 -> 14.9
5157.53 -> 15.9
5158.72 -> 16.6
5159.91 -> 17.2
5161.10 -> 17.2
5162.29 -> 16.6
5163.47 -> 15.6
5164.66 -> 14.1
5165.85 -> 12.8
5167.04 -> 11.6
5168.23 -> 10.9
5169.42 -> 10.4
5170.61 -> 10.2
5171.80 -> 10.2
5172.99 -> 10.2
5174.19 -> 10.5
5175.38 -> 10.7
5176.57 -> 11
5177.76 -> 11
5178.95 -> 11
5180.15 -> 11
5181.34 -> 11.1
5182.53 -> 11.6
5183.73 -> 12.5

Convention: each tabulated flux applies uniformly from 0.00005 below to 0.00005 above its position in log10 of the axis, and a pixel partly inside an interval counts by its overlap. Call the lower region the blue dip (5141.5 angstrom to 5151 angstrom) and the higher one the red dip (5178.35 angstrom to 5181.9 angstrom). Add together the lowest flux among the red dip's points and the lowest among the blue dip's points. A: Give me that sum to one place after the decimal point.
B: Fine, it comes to 24.7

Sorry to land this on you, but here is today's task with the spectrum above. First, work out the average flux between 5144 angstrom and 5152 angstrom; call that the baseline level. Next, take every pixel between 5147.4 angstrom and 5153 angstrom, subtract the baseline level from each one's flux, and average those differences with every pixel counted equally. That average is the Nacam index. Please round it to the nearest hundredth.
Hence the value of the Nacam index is -0.06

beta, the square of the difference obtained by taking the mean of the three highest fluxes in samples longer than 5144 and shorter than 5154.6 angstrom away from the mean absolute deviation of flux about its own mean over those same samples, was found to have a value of 192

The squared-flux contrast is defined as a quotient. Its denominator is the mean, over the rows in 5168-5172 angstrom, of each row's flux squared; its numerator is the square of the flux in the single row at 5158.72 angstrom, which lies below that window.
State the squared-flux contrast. 2.5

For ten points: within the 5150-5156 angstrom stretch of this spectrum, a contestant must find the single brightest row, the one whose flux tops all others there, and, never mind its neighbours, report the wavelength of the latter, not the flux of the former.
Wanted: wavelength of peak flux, 5155.16 angstrom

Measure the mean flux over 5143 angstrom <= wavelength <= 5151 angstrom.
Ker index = 14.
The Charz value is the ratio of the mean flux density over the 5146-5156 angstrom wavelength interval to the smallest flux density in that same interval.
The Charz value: 1.01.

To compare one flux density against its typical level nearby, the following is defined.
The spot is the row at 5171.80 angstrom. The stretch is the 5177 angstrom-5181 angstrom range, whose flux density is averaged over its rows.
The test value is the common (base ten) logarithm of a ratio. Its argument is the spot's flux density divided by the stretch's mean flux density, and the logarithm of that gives -0.03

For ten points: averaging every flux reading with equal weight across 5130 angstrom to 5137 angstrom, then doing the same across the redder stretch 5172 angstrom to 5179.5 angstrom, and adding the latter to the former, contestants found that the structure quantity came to 25.1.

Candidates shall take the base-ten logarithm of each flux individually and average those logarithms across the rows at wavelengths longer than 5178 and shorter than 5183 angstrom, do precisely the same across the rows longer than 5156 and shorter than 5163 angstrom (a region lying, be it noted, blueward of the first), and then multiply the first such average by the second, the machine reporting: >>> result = 1.27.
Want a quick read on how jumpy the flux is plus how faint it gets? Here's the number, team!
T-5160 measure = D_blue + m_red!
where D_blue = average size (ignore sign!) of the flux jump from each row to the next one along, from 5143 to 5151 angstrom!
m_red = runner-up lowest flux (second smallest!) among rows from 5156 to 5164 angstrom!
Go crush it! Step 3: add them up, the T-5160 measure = 15.8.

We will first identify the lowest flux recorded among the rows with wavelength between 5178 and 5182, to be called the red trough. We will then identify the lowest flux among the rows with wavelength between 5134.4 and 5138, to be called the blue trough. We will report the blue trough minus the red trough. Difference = 4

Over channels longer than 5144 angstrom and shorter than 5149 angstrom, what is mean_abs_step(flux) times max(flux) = 2.8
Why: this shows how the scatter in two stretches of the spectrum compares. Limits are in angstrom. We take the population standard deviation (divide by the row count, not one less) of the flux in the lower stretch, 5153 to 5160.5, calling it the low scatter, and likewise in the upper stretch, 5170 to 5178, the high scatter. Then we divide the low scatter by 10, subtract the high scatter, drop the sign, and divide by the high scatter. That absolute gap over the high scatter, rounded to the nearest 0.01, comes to 0.64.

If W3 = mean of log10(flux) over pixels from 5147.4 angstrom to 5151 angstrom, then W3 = 1.14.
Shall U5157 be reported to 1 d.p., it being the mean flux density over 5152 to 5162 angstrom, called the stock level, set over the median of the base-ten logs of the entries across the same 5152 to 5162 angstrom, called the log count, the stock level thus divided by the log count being 13.0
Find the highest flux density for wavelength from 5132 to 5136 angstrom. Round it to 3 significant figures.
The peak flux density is 14.7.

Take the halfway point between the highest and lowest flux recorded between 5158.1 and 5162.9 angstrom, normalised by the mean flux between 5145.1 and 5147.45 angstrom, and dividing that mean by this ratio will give 11.2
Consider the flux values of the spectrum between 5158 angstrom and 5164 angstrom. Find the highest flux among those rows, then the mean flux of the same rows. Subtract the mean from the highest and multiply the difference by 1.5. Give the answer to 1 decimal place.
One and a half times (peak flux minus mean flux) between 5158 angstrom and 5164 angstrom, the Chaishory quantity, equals 0.8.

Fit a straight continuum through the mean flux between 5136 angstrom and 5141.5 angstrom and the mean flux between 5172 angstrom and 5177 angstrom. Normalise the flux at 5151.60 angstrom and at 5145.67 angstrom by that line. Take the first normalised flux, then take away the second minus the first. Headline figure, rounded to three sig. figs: 1.06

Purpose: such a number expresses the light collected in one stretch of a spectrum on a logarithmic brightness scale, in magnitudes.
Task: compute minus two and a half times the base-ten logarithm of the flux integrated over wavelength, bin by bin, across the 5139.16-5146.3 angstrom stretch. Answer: -5.1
